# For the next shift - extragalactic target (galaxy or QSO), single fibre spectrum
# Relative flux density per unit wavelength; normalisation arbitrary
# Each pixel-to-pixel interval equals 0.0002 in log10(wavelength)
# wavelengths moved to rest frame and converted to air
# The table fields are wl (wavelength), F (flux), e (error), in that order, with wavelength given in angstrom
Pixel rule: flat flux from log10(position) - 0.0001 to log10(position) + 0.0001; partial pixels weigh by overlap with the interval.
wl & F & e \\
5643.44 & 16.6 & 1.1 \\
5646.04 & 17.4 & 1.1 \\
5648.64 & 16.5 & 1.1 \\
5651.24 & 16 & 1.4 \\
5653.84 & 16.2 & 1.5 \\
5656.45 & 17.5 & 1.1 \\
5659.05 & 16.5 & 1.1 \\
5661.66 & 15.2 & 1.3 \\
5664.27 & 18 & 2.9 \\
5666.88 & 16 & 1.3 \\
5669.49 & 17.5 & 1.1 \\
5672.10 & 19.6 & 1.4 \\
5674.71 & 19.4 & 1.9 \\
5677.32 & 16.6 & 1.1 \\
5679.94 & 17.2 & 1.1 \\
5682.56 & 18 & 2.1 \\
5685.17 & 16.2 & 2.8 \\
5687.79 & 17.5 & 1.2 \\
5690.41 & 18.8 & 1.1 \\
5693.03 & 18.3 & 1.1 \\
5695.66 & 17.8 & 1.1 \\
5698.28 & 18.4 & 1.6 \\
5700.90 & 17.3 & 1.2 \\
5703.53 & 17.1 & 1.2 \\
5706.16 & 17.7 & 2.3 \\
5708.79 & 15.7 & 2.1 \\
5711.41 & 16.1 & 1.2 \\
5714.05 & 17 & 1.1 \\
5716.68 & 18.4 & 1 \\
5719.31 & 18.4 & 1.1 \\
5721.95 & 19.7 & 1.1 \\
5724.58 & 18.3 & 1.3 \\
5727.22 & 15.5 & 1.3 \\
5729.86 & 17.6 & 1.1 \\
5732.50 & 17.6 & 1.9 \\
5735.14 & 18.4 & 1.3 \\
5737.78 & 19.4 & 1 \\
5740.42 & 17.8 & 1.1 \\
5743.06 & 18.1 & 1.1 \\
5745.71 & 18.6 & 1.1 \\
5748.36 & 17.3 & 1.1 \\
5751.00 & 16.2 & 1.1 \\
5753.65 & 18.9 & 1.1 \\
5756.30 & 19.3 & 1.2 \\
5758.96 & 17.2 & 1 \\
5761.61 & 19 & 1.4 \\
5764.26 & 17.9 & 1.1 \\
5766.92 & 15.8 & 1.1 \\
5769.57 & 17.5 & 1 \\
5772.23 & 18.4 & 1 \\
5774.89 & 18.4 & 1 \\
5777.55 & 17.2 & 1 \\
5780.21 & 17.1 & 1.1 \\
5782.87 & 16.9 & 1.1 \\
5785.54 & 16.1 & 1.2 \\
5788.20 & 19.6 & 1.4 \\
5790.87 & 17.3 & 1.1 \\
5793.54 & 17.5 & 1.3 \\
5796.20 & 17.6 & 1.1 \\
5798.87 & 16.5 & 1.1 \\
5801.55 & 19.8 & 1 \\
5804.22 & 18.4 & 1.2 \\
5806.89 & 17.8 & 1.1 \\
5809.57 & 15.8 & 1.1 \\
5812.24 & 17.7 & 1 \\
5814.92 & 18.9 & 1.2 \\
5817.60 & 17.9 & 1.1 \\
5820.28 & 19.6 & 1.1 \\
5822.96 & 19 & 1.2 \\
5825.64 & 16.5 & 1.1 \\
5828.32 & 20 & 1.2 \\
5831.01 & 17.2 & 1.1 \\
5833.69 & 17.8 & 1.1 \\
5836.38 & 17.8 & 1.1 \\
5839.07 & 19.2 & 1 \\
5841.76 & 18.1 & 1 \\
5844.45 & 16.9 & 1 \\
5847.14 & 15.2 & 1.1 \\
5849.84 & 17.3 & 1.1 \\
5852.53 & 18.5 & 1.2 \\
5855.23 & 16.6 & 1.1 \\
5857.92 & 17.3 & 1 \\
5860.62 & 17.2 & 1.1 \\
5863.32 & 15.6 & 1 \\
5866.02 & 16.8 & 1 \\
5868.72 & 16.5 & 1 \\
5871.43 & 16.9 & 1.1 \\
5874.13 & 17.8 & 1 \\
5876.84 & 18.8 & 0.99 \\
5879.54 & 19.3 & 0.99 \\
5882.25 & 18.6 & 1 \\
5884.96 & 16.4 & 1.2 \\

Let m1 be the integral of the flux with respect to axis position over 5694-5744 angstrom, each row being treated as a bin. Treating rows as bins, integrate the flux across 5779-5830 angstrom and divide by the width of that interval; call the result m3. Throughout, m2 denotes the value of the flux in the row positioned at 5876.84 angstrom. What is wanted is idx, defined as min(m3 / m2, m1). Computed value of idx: 0.95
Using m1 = 885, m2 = 18.8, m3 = 17.9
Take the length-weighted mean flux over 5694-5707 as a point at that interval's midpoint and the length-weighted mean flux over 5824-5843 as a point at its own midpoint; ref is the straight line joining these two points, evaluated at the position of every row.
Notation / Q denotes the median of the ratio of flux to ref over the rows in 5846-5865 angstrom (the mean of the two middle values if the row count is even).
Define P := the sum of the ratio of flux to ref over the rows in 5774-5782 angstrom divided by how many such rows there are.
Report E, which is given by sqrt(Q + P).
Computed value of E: 1.39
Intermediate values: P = 0.98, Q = 0.95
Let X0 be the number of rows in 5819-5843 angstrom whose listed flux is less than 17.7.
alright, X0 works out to 2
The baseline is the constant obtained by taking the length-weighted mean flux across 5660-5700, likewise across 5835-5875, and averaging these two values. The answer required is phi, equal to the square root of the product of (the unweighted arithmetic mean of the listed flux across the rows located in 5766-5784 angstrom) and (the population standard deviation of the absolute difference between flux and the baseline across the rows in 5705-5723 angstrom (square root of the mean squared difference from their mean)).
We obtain 3.36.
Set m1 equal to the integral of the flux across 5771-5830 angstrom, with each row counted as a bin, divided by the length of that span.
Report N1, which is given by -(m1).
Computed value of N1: -17.9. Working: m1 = 17.9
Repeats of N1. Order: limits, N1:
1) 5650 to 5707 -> -17.4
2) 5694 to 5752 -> -17.7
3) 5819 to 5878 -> -17.6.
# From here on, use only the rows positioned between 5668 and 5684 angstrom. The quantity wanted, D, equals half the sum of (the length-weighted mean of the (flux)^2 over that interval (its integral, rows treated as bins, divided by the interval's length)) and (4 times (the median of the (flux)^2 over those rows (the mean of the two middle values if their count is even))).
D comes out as 793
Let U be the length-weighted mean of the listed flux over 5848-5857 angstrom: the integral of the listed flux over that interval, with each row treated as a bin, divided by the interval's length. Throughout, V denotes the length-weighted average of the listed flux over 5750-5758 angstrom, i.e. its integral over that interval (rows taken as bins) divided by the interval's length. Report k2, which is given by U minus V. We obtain -0.8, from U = 17.3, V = 18.1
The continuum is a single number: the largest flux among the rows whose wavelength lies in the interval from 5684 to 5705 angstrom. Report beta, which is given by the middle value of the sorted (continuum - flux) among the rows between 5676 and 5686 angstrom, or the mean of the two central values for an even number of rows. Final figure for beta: 1.90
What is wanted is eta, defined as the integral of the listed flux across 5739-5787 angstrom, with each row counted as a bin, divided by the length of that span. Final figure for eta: 17.7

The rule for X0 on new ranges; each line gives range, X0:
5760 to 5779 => 3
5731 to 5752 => 3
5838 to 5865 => 7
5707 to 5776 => 11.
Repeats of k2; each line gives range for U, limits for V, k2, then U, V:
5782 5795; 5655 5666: 0.8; 17.5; 16.8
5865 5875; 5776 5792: -0.4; 17.0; 17.4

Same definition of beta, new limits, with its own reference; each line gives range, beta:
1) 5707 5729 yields 1.15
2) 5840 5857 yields 1.70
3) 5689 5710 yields 1.05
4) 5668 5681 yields 1.30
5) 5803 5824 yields 0.65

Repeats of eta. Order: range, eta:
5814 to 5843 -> 18.4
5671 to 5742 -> 17.8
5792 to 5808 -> 17.9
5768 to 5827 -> 17.8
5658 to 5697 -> 17.5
